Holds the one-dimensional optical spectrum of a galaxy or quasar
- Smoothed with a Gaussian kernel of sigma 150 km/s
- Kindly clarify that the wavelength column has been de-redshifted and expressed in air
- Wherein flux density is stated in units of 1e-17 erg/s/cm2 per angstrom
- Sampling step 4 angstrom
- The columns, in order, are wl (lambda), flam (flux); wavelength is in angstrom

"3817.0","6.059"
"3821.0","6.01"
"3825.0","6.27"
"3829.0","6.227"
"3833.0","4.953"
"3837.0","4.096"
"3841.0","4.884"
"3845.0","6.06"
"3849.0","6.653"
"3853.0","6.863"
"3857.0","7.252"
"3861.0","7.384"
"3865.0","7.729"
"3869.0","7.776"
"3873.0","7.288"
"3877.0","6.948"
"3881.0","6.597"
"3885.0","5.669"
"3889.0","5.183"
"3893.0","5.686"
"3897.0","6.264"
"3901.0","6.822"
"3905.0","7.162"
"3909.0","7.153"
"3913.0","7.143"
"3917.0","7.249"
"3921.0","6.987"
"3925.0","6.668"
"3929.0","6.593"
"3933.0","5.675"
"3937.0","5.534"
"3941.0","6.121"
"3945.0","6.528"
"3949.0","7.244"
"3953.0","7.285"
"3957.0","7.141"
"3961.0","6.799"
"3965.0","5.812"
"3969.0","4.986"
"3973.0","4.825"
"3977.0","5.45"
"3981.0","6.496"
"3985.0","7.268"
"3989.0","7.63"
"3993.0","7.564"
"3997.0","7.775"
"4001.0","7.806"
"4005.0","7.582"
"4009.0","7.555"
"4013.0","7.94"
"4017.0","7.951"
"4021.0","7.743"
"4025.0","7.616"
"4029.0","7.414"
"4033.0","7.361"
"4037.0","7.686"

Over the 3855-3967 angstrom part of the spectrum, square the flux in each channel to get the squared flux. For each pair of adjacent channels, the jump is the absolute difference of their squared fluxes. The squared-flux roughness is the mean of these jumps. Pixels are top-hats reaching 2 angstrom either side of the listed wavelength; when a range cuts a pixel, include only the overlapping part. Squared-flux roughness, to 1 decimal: 4.9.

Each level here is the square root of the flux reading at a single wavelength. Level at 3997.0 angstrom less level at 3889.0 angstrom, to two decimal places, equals 0.51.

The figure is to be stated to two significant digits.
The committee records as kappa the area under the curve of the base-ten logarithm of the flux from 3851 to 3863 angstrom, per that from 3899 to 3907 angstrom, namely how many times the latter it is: 1.5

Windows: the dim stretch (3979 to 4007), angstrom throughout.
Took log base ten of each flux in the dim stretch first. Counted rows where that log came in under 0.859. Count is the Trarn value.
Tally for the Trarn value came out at 1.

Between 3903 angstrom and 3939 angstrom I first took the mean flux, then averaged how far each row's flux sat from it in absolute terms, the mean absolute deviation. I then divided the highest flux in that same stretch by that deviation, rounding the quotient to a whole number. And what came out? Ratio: 14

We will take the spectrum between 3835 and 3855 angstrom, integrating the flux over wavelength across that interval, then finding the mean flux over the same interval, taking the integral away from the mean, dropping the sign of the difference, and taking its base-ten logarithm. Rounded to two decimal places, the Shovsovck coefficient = 2.04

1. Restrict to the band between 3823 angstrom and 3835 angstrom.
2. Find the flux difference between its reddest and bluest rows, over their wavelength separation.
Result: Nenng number -0.16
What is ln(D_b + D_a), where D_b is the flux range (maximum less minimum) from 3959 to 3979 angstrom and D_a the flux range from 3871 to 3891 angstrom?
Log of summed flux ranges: 1.4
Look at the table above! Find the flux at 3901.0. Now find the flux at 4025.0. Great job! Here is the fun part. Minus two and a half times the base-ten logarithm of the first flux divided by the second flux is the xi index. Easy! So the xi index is 0.12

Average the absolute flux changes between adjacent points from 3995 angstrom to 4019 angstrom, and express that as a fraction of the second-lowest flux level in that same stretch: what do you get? 0.018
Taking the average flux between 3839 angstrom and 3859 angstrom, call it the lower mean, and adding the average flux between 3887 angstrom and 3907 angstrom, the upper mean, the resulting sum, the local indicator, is 12.6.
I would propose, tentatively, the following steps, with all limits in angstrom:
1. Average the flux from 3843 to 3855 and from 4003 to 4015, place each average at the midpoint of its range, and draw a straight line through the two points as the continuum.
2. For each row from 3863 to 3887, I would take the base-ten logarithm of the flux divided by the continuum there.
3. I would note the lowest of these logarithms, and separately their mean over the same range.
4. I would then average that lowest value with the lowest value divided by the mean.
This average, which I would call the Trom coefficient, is -2.5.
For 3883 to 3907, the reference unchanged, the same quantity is 1.1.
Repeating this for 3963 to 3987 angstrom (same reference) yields 0.7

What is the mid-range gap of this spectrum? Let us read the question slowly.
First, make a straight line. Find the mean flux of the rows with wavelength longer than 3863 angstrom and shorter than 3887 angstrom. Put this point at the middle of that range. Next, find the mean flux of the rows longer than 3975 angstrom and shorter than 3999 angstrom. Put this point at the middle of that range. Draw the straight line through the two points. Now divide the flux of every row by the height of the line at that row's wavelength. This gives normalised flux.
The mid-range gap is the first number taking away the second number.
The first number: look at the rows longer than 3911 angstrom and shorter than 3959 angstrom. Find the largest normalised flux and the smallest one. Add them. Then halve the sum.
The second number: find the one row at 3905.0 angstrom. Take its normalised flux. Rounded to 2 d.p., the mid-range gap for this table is -0.11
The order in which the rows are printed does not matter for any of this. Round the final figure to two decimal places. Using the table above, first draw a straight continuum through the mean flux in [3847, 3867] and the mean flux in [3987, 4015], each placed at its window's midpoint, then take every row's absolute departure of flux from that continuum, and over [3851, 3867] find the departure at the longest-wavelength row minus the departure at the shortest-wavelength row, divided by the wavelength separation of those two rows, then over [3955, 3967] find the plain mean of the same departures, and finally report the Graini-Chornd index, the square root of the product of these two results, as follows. 0.13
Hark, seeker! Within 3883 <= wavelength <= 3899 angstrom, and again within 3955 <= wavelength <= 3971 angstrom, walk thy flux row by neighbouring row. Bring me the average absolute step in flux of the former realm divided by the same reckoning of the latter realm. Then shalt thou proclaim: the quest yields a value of 0.7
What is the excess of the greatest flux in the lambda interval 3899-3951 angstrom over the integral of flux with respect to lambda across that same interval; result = -340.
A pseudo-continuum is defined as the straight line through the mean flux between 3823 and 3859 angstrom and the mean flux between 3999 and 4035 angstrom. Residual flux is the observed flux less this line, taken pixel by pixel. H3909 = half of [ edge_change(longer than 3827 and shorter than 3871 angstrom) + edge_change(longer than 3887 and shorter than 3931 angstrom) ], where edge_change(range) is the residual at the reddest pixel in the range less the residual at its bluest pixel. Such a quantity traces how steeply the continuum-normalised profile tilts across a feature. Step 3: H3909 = 1.1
